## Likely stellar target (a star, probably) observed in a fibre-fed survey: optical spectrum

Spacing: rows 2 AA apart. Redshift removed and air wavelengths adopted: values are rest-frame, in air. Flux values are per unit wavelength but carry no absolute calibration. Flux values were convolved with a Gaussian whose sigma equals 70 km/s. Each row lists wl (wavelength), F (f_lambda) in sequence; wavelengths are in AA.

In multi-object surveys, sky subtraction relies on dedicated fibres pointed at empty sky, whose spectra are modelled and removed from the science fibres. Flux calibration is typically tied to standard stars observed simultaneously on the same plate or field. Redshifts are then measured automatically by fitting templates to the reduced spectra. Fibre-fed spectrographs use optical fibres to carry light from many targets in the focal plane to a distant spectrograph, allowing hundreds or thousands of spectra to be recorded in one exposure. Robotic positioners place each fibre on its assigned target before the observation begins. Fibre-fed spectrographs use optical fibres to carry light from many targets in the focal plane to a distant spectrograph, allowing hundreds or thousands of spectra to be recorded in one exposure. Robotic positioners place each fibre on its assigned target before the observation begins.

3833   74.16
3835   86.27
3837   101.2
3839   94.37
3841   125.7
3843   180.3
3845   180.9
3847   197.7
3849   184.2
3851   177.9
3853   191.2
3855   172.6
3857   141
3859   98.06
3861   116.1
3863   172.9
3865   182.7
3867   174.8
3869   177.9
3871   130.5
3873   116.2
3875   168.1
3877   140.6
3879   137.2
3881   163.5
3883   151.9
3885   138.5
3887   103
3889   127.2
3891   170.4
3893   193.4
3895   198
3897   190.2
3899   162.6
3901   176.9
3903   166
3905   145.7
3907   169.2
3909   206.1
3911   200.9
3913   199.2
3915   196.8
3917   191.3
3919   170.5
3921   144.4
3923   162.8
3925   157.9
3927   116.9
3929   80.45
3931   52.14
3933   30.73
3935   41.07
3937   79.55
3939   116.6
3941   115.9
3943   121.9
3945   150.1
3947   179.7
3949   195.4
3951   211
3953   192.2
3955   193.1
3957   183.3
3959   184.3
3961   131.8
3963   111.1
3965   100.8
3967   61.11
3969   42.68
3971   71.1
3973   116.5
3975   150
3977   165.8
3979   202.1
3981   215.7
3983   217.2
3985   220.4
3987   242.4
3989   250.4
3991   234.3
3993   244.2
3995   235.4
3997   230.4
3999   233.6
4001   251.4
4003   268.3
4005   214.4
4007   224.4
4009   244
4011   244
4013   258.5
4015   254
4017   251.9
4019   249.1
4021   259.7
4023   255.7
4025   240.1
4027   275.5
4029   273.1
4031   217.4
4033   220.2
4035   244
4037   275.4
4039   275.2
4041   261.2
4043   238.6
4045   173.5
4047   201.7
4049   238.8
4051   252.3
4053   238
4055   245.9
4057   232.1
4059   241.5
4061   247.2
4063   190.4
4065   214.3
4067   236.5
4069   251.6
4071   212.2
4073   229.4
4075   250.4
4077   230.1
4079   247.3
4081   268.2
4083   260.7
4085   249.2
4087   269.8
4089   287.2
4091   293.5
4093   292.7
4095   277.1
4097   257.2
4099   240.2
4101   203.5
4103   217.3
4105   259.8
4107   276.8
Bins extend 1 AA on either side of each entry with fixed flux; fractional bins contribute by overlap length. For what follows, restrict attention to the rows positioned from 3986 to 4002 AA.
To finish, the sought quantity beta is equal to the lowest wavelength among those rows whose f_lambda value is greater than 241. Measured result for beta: 3987 AA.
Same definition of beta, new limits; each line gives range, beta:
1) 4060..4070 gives 4061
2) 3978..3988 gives 3987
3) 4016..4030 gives 4017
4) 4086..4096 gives 4087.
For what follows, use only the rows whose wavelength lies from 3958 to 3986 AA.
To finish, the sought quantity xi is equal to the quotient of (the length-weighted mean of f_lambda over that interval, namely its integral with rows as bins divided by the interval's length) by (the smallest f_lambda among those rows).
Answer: 3.3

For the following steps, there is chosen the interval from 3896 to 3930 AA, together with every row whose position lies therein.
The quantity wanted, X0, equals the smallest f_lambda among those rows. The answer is 80.45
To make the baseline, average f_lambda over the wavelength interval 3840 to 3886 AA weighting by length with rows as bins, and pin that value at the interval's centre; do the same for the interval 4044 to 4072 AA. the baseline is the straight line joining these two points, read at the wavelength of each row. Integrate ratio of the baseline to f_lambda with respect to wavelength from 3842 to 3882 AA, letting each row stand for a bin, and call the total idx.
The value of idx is 41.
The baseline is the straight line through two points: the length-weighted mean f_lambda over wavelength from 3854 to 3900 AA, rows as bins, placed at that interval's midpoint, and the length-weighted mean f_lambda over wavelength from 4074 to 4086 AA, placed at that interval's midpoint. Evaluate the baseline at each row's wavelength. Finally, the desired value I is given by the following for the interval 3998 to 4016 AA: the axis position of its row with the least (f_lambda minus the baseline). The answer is 4005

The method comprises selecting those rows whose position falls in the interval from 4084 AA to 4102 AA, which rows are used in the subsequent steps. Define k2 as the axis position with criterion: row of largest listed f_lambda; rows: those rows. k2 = 4091 AA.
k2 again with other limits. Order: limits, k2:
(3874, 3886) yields 3875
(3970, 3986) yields 3985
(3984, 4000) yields 3989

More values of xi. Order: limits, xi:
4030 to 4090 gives 1.4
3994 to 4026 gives 1.1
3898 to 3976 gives 4.6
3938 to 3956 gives 1.4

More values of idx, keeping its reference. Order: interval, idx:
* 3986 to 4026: 34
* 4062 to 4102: 38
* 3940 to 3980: 64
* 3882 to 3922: 41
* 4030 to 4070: 39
